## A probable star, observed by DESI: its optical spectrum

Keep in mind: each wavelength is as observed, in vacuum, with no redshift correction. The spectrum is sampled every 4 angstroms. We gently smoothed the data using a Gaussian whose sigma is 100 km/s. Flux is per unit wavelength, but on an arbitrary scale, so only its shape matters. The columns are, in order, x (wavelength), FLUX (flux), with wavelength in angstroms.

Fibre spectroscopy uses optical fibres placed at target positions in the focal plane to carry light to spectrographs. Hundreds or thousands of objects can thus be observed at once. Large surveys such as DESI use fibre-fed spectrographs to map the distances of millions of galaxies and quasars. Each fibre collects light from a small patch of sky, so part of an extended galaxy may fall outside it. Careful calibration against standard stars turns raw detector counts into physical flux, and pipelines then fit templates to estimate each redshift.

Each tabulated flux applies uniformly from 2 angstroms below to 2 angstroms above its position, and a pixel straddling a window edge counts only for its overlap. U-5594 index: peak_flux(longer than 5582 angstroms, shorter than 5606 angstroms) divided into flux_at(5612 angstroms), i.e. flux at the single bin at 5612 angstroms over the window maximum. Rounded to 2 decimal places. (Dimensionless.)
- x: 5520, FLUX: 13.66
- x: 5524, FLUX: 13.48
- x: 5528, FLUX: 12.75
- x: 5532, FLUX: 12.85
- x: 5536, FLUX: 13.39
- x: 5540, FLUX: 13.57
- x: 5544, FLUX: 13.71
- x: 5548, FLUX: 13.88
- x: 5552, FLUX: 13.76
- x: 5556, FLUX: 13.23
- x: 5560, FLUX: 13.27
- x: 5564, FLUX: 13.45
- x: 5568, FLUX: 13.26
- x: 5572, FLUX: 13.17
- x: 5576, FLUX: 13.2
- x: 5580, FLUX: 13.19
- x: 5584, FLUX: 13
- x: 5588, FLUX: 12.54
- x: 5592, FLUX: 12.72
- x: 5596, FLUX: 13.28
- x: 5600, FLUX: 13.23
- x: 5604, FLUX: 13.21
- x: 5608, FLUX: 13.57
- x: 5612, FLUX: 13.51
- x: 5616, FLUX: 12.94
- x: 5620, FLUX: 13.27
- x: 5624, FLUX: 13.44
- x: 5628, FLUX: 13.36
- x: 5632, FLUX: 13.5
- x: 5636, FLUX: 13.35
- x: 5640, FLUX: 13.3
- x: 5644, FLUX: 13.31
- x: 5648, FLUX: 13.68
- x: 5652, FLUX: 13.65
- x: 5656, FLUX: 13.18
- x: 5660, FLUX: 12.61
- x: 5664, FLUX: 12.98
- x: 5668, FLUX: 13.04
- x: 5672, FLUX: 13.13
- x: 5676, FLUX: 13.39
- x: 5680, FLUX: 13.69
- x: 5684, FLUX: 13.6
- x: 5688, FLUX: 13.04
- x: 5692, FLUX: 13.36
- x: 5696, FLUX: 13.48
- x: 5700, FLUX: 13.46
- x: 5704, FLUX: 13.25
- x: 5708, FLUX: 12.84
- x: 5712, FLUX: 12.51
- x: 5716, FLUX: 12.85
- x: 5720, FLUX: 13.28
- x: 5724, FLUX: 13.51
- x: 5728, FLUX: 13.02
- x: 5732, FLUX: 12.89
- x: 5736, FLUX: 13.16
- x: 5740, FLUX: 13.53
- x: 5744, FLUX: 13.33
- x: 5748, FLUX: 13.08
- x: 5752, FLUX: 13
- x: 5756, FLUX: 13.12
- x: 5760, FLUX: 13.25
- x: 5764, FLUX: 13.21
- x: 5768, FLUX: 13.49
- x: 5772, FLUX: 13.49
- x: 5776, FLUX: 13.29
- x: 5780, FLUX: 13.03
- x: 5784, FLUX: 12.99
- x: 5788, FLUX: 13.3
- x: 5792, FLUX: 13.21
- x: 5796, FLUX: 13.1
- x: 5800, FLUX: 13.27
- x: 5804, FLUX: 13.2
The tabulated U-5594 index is 1.02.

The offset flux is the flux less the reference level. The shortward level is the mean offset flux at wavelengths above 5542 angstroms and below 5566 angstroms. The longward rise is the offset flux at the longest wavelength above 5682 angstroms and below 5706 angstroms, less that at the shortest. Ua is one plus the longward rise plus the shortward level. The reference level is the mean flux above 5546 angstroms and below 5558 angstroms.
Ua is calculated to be 0.6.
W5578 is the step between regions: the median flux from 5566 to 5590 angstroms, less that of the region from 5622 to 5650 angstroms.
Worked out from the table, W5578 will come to -0.2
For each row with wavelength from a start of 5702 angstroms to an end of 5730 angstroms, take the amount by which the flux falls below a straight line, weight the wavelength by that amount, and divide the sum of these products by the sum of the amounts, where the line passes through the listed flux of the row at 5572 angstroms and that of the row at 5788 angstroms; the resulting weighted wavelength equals 5712.5 angstroms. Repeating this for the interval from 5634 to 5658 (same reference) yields 5646.8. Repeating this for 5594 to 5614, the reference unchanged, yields 5607.6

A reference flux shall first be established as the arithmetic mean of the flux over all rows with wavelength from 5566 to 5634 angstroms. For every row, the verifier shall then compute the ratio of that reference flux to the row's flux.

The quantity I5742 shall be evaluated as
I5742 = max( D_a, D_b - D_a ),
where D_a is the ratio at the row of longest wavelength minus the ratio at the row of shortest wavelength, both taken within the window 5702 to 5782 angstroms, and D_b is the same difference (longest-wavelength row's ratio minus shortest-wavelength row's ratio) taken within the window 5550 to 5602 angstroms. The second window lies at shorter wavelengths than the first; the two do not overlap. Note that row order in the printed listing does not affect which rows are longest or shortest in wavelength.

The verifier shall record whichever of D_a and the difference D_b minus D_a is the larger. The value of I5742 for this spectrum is 0.022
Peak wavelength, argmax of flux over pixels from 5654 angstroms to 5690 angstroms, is 5680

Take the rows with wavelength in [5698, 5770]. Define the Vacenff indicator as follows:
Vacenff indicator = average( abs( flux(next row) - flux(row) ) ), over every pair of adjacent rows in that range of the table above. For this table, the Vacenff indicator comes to 0.25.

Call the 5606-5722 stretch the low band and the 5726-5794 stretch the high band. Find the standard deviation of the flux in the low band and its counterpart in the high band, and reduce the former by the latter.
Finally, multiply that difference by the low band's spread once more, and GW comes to 0.036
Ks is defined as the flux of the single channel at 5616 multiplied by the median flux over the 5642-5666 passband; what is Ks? 171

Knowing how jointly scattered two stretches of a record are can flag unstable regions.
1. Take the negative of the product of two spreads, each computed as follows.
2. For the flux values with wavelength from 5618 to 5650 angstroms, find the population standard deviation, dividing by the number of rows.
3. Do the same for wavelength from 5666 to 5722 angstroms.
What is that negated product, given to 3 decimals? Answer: -0.040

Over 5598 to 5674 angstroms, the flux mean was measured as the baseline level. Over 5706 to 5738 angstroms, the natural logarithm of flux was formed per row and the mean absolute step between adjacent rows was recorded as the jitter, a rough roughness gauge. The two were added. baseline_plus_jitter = 13.30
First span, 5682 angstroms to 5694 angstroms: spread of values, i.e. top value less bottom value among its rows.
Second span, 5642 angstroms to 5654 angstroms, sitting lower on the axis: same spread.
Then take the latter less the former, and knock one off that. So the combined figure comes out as -1.19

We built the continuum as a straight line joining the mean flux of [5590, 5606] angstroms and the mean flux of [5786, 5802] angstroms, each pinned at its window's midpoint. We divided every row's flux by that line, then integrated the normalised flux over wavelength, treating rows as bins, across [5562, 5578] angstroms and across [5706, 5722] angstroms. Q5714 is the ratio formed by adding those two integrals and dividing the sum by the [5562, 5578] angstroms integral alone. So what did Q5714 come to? 1.96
